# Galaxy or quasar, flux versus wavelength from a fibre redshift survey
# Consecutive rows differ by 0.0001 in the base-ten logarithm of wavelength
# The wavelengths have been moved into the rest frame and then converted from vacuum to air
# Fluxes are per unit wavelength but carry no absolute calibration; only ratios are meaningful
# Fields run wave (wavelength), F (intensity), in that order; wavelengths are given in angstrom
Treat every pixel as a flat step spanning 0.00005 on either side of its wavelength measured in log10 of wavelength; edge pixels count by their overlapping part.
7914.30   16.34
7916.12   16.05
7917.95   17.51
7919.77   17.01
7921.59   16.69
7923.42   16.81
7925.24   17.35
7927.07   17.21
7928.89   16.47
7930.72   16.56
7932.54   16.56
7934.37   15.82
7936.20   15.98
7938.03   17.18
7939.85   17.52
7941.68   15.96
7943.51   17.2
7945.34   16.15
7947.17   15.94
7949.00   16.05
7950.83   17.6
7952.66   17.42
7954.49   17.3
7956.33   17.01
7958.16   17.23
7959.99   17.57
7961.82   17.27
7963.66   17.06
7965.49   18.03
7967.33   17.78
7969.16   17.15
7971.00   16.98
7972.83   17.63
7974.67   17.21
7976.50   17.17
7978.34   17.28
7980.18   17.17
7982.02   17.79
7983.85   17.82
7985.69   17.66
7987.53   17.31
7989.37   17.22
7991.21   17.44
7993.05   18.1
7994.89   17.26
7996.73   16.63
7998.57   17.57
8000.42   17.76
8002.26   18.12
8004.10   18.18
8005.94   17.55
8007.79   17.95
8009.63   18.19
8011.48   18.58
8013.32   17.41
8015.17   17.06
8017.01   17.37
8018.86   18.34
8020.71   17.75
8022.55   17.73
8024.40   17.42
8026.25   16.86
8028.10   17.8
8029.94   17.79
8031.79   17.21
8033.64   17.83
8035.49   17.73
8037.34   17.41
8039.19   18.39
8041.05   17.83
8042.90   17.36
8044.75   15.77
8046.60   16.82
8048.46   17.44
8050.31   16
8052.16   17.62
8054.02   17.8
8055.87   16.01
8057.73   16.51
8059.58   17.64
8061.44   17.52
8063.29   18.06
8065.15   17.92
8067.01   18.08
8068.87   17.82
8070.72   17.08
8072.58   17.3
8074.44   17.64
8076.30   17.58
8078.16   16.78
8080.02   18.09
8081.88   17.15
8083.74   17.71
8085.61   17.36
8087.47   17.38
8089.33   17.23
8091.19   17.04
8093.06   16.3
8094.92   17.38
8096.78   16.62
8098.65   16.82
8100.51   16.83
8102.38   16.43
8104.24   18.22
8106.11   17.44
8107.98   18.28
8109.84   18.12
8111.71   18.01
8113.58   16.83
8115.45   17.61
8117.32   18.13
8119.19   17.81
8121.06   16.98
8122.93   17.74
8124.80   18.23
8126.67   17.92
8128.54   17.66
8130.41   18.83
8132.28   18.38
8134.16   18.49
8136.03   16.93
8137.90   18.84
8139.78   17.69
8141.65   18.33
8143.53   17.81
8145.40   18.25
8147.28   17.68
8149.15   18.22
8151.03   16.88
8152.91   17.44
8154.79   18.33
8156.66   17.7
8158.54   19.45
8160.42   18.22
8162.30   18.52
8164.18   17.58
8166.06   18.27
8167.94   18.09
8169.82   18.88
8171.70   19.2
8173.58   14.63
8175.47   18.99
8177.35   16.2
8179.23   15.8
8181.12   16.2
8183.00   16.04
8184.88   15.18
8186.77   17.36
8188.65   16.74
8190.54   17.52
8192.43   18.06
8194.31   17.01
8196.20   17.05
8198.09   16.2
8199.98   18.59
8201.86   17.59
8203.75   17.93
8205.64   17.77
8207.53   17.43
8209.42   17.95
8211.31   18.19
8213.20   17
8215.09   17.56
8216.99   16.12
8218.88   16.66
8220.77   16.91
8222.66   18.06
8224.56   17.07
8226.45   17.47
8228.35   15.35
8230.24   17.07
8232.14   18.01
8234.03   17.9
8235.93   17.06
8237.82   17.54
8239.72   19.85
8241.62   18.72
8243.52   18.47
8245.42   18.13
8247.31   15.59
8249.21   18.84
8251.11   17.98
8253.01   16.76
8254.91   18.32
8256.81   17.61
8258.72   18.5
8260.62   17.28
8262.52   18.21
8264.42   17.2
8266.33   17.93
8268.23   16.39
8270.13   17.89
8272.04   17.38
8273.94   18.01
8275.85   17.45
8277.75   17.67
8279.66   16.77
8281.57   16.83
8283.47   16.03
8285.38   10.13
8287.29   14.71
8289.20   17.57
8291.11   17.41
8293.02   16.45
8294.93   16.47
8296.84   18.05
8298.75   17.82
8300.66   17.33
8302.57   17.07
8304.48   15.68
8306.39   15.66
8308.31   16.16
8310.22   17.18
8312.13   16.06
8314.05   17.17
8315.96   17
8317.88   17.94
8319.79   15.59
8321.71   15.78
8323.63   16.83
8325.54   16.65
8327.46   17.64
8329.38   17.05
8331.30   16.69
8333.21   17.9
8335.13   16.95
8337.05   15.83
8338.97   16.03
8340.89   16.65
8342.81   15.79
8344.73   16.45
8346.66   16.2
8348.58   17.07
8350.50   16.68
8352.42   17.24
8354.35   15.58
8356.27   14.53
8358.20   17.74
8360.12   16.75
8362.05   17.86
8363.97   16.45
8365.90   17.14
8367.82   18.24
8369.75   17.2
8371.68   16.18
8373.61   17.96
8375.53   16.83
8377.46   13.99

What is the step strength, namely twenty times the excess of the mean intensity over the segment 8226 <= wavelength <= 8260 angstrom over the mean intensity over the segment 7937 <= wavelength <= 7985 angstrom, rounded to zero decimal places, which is 11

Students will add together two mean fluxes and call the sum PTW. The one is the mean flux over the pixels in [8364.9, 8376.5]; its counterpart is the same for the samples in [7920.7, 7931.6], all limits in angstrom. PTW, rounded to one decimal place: 34.1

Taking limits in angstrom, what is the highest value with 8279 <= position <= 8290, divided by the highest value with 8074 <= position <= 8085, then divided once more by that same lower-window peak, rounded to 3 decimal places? 0.054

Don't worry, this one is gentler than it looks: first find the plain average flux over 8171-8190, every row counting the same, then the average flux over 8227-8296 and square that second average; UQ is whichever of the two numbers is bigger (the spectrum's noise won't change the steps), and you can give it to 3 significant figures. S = 296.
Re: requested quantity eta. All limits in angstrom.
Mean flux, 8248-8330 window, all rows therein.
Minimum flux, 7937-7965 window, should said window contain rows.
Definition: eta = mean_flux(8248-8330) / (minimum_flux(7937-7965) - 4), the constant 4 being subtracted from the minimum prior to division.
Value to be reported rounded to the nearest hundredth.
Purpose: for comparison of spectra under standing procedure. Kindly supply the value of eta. 1.42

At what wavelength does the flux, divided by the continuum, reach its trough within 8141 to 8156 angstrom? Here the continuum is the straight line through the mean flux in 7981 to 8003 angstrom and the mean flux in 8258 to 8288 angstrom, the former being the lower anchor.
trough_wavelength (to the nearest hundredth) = 8151.03 angstrom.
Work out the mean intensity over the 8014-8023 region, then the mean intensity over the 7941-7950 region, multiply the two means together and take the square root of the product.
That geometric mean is 16.9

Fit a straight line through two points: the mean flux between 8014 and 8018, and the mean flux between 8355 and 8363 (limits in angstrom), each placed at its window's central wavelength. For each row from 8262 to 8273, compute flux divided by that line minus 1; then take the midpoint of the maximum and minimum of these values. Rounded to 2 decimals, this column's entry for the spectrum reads 0.03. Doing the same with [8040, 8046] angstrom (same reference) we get -0.02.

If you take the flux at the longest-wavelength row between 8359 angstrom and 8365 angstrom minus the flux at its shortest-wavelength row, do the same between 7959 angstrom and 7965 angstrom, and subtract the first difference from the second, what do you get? -0.2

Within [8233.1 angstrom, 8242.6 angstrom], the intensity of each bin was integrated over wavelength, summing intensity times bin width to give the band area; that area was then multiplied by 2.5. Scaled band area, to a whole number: 432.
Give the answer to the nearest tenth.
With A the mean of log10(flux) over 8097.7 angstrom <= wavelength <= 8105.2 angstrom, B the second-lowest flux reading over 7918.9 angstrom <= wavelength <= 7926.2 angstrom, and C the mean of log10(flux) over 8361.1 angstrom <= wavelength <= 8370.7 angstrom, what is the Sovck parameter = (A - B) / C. -12.6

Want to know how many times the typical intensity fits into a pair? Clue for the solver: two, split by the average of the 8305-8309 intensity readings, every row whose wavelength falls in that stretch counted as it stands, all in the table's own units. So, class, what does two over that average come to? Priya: 0.126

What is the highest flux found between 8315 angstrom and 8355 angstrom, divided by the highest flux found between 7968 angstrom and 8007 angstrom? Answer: 0.99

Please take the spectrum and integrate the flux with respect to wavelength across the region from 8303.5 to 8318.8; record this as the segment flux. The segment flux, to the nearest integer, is 254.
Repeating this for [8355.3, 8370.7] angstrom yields 262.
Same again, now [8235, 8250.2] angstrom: 274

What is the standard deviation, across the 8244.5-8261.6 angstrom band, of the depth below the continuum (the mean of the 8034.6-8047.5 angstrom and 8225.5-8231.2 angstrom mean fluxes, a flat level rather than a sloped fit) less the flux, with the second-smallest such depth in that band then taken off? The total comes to 2.5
